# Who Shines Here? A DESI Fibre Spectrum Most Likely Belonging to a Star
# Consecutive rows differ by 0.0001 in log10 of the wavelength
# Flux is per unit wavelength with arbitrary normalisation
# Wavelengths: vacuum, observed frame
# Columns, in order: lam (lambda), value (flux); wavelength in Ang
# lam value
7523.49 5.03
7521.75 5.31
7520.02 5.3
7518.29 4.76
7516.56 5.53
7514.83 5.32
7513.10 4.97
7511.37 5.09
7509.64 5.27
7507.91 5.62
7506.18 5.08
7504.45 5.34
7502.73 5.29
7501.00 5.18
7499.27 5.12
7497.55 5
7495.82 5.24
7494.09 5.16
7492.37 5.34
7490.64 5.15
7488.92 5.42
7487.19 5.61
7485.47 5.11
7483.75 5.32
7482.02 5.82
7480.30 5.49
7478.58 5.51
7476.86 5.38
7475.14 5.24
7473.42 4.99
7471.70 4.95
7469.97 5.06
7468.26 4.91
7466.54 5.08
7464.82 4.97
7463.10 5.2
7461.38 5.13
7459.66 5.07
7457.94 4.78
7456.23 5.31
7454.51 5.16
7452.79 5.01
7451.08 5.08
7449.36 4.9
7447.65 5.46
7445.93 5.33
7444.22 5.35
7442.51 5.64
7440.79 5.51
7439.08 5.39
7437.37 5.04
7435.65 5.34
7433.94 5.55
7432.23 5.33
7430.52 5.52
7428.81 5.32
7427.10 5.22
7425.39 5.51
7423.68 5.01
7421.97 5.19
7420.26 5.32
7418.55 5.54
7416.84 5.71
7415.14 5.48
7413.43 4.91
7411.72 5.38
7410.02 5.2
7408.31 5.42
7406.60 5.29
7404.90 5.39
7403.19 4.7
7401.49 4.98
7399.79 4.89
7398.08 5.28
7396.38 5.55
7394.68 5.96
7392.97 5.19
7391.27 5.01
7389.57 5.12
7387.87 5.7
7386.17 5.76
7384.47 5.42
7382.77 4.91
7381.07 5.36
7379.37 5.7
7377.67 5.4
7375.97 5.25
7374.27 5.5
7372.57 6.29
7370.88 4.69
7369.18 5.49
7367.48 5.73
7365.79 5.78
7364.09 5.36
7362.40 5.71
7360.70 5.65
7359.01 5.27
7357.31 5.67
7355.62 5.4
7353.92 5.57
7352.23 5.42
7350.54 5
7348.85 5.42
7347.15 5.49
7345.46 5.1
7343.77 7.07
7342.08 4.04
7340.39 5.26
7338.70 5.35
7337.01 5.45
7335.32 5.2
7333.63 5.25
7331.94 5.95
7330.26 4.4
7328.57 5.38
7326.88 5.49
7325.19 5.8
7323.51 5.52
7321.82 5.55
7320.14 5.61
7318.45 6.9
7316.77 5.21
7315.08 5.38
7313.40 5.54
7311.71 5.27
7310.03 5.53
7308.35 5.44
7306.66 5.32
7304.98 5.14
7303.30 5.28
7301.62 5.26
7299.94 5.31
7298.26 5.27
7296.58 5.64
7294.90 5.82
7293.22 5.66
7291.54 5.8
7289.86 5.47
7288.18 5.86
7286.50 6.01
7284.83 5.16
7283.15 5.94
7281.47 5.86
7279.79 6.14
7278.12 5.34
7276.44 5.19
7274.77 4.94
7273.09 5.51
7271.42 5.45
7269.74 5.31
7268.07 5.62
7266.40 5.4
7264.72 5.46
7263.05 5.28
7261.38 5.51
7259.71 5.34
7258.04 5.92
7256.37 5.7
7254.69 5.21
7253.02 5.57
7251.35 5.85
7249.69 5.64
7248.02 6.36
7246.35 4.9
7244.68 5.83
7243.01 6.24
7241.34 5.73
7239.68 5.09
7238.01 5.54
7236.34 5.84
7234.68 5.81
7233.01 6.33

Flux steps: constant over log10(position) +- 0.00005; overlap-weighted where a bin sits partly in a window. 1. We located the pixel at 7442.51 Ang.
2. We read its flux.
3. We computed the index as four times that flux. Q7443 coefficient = 22.6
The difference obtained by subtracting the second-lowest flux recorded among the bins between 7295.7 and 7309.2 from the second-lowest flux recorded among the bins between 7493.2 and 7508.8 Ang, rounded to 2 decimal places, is -0.18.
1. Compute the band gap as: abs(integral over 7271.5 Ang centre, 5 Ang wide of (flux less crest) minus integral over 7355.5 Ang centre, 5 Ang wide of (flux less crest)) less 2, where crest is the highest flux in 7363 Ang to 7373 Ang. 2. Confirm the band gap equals -1.4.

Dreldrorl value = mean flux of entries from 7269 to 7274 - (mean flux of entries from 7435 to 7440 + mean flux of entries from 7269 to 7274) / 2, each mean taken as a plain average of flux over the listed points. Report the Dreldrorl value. 0.08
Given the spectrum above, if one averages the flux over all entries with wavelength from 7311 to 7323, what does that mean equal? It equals 5.64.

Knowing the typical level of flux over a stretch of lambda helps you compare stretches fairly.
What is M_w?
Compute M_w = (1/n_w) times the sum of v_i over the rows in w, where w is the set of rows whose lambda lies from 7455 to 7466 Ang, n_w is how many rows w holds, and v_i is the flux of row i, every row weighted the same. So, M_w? 5.077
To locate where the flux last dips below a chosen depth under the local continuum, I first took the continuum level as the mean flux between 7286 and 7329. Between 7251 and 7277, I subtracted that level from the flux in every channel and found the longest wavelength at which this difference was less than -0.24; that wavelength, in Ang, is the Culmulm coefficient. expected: 7276.44 Ang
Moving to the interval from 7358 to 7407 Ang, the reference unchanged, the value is 7406.60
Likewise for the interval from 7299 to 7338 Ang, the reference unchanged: 7335.32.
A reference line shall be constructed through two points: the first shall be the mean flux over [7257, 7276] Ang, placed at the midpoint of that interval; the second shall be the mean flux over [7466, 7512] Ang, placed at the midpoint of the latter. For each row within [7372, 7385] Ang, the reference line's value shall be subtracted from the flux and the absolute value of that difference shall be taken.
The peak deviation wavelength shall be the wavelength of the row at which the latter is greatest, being 7372.57 Ang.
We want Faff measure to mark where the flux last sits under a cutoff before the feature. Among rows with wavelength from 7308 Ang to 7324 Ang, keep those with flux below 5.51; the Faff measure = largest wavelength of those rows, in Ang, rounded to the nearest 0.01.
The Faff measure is 7316.77 Ang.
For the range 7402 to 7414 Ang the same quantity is 7413.43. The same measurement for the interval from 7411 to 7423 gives 7421.97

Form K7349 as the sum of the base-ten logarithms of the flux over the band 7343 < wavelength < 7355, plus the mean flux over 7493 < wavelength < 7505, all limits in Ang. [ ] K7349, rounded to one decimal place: 10.4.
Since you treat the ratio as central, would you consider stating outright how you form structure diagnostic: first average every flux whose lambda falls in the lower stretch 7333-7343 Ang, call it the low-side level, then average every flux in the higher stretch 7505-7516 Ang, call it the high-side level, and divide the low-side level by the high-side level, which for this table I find 0.97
